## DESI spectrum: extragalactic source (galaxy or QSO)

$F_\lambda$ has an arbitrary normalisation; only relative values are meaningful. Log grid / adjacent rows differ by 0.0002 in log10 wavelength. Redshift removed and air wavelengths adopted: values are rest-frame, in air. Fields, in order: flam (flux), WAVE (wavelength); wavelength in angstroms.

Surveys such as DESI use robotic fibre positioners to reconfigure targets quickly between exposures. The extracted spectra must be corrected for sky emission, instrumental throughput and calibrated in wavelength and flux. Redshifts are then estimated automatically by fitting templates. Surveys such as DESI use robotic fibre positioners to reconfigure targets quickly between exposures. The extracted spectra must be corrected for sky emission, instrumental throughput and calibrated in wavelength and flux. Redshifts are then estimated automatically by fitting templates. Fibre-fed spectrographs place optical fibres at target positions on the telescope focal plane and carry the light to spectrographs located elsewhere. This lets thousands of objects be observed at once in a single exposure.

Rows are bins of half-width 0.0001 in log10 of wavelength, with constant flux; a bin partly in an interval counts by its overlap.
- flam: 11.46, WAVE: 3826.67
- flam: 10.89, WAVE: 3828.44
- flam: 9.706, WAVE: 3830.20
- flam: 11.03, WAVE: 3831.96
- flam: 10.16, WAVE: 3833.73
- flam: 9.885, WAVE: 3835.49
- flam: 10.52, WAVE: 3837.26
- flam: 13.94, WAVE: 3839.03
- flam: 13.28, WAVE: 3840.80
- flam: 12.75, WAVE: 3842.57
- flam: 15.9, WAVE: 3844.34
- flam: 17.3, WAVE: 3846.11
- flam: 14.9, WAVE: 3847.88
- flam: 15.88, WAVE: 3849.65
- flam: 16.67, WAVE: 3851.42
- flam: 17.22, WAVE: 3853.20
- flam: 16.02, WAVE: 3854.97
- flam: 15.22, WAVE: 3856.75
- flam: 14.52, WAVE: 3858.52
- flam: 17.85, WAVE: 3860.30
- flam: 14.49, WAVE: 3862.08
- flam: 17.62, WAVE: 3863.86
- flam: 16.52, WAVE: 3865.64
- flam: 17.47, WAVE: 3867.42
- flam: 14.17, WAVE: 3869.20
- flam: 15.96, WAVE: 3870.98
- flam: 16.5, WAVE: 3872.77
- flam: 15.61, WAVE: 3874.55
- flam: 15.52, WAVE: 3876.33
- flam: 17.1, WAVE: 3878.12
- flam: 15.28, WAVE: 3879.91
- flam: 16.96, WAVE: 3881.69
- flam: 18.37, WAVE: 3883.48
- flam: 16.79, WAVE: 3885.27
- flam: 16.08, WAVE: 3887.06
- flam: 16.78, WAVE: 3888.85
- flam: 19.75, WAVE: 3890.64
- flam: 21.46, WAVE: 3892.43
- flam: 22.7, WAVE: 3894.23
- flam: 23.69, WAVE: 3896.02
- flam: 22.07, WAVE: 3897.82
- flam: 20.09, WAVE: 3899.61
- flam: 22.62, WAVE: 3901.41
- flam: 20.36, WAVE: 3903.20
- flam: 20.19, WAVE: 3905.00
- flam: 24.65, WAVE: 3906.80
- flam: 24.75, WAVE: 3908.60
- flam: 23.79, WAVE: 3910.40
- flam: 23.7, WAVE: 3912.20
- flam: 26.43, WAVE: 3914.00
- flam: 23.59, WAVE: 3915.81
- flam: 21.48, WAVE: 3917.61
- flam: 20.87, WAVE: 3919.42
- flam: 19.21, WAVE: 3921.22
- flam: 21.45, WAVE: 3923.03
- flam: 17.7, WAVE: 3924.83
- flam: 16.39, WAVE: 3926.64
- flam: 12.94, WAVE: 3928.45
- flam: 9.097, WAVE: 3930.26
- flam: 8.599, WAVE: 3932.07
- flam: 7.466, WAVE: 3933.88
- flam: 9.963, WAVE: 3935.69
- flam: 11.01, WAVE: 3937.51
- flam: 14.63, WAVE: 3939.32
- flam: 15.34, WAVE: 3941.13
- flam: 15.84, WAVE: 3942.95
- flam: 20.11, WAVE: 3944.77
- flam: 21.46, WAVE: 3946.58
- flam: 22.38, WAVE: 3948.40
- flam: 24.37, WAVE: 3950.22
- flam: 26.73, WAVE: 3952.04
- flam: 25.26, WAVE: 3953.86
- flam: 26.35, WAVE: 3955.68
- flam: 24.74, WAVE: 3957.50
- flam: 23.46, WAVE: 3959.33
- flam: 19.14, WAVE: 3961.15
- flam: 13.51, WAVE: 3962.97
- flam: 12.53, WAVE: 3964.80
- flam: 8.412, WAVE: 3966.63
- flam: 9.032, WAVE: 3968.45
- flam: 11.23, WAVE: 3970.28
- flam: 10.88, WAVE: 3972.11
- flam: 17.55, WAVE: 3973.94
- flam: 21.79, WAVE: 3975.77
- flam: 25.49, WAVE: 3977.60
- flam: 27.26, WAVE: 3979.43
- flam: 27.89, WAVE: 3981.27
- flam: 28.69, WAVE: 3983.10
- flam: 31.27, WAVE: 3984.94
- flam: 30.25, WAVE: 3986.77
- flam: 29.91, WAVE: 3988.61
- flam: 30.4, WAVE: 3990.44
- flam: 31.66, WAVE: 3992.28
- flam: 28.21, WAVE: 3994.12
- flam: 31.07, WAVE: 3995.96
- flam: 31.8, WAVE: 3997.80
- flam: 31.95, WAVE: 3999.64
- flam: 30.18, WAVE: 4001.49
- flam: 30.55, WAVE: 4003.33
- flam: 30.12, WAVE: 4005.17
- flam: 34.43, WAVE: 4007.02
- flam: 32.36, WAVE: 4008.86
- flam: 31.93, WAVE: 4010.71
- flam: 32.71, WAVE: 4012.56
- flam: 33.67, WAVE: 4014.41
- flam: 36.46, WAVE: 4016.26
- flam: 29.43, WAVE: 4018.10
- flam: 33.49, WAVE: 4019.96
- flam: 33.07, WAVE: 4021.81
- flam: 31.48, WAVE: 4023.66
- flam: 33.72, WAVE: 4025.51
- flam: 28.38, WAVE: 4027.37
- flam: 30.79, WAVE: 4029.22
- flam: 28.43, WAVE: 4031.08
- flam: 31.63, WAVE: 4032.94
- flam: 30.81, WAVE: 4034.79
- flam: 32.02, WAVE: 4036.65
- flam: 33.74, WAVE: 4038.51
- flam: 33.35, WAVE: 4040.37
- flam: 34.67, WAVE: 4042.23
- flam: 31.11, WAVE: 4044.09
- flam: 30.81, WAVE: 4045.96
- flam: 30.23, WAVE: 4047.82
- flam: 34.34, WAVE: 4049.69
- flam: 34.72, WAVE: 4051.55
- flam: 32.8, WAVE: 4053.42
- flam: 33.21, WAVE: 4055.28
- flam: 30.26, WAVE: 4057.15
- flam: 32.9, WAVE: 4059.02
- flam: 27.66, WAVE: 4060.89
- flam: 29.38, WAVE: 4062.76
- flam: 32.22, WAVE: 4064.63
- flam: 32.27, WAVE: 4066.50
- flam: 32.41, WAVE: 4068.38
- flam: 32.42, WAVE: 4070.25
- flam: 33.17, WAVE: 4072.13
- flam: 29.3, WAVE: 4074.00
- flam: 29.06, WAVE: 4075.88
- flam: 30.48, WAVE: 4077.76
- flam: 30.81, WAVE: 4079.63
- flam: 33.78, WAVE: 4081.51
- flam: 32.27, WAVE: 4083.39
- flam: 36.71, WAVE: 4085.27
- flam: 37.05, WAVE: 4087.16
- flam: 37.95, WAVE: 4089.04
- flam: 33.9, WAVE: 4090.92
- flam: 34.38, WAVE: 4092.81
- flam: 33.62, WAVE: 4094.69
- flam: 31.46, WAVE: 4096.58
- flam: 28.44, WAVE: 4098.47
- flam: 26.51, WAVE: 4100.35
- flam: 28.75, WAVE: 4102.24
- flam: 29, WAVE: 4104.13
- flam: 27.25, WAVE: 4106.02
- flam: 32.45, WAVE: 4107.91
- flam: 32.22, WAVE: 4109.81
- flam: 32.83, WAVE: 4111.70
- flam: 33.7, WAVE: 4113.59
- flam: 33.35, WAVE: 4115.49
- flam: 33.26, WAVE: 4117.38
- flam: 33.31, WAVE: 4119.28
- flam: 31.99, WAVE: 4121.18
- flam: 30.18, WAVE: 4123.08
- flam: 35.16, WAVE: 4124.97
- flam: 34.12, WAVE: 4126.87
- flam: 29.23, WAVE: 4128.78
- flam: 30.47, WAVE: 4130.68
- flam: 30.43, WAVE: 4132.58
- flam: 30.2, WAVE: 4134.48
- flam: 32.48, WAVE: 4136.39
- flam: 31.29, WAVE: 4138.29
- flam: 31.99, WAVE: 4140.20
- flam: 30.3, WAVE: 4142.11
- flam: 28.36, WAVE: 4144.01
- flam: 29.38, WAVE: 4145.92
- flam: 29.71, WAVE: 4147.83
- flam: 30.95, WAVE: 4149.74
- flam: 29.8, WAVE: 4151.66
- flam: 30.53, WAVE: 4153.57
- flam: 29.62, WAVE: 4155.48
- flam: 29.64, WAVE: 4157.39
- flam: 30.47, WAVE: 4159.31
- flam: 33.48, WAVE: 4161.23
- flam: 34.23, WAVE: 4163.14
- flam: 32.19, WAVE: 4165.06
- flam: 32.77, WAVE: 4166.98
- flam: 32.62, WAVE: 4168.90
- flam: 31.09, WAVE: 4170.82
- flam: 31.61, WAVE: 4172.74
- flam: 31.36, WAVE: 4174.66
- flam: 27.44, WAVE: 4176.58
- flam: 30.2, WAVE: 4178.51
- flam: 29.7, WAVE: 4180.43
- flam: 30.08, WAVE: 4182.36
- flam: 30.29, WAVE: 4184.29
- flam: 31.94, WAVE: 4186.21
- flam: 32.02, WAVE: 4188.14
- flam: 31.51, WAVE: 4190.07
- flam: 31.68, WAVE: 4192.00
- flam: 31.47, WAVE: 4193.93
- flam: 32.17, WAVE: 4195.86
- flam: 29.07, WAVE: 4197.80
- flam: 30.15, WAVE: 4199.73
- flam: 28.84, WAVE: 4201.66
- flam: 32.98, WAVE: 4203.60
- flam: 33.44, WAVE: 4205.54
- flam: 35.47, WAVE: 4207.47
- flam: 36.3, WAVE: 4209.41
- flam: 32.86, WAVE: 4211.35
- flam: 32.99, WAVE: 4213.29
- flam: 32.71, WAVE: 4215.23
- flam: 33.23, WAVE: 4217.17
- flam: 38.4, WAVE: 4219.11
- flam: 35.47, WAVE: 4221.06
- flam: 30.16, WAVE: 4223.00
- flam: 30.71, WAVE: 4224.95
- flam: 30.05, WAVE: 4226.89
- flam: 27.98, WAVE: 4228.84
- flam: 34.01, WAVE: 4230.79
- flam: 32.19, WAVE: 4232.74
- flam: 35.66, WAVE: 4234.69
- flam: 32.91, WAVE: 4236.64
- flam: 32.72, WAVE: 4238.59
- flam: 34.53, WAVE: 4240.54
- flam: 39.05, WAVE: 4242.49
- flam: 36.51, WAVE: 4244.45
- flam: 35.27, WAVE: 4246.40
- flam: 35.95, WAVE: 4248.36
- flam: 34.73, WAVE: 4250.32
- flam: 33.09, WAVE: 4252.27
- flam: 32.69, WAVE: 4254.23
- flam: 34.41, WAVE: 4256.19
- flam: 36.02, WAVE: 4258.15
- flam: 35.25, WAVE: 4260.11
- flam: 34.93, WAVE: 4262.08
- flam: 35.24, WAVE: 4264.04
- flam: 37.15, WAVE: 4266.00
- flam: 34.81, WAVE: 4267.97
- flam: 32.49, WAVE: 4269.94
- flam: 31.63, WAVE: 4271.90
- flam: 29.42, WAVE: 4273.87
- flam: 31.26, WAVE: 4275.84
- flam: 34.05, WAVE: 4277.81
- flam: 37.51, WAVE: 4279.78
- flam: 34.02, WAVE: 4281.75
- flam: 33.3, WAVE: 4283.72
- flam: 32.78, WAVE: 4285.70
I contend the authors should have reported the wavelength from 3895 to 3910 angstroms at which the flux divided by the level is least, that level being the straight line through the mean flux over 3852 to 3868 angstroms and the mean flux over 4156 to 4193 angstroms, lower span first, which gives 3905.00 angstroms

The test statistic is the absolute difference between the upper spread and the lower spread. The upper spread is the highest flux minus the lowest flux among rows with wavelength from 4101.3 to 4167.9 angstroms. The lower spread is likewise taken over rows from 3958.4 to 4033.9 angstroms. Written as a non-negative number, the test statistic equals 20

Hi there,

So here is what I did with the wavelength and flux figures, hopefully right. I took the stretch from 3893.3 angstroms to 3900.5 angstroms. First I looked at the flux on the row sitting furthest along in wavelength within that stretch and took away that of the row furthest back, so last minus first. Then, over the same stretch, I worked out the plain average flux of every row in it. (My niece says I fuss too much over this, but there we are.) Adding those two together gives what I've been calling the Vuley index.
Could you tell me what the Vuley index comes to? 20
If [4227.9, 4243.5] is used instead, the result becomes 45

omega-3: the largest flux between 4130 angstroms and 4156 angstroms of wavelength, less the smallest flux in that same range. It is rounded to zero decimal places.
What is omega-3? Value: 4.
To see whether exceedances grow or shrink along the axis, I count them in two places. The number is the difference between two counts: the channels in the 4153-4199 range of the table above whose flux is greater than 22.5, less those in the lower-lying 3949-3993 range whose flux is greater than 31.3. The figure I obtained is 23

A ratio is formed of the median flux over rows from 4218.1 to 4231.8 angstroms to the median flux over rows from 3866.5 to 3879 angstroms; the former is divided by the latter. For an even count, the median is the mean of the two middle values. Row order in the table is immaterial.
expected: 1.9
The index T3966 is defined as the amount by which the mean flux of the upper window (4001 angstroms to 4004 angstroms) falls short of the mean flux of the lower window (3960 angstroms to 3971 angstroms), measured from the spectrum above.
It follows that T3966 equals -18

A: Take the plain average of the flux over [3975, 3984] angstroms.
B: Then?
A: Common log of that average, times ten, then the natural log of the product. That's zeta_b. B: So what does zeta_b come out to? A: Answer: 2.65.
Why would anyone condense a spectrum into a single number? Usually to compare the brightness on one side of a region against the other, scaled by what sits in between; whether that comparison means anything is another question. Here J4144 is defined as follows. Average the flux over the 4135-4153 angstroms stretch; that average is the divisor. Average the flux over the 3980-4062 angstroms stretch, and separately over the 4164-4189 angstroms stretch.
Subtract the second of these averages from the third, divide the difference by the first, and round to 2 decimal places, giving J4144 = -0.02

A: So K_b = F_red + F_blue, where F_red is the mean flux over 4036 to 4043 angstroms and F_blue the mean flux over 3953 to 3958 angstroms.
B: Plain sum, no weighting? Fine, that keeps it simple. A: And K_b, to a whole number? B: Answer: 59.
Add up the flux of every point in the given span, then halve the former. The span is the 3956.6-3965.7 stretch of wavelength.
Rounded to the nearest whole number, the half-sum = 47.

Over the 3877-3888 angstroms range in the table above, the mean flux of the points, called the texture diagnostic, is 17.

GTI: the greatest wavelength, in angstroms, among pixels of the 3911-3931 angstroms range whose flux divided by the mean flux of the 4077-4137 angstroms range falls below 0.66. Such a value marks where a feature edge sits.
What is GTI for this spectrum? 3930.26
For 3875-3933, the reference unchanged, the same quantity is 3932.07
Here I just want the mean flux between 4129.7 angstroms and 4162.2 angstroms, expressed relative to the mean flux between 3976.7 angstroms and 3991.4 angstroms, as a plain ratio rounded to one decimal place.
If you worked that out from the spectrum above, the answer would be 1.1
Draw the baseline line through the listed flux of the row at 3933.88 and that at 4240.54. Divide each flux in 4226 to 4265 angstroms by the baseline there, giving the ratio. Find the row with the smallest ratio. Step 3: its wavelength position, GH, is 4228.84 angstroms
